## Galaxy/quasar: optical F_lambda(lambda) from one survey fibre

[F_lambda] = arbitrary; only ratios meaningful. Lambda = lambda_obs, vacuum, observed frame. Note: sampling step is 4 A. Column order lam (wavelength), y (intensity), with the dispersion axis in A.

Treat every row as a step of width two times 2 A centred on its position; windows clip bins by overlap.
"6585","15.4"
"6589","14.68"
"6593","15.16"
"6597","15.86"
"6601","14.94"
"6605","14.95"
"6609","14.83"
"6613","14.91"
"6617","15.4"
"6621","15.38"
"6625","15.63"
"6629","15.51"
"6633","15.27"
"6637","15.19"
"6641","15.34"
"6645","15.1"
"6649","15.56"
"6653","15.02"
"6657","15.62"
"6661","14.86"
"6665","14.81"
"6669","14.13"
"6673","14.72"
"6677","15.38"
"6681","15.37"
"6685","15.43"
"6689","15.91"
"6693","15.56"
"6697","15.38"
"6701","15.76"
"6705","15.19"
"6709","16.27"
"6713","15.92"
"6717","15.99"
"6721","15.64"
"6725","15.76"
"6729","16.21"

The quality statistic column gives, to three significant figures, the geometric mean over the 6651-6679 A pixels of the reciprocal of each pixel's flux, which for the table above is 0.0670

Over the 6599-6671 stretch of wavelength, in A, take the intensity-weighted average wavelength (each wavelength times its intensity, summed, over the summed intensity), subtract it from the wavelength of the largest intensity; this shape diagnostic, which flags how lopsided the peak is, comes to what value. -9.9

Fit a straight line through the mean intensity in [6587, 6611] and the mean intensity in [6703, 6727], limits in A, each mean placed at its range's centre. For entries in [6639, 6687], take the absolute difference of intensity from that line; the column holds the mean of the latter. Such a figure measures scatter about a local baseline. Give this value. 0.42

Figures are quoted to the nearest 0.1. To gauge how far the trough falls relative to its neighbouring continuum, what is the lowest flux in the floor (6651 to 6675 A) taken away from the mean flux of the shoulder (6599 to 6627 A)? 1.0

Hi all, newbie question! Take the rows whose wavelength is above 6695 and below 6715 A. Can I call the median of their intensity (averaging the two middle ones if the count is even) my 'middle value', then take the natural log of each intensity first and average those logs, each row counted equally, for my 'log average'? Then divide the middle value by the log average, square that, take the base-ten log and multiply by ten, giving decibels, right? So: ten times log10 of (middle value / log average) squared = 15.2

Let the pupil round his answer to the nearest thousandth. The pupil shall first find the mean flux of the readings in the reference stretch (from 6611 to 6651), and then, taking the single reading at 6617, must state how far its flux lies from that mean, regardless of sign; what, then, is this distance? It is 0.071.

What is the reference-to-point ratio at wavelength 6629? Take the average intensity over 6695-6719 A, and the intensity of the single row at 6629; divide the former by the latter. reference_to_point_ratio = 1.016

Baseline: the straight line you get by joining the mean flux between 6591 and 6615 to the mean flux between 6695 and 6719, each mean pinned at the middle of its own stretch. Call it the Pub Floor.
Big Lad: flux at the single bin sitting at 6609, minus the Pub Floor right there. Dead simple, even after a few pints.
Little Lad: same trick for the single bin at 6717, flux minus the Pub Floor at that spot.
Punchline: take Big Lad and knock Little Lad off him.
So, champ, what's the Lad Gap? -0.5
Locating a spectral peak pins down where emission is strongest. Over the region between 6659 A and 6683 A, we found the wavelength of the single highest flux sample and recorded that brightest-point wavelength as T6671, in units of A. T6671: 6677 A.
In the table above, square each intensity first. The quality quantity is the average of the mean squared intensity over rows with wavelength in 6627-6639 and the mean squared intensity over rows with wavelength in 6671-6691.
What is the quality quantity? 235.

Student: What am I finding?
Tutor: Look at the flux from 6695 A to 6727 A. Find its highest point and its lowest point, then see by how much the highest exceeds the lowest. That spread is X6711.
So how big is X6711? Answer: 1.1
